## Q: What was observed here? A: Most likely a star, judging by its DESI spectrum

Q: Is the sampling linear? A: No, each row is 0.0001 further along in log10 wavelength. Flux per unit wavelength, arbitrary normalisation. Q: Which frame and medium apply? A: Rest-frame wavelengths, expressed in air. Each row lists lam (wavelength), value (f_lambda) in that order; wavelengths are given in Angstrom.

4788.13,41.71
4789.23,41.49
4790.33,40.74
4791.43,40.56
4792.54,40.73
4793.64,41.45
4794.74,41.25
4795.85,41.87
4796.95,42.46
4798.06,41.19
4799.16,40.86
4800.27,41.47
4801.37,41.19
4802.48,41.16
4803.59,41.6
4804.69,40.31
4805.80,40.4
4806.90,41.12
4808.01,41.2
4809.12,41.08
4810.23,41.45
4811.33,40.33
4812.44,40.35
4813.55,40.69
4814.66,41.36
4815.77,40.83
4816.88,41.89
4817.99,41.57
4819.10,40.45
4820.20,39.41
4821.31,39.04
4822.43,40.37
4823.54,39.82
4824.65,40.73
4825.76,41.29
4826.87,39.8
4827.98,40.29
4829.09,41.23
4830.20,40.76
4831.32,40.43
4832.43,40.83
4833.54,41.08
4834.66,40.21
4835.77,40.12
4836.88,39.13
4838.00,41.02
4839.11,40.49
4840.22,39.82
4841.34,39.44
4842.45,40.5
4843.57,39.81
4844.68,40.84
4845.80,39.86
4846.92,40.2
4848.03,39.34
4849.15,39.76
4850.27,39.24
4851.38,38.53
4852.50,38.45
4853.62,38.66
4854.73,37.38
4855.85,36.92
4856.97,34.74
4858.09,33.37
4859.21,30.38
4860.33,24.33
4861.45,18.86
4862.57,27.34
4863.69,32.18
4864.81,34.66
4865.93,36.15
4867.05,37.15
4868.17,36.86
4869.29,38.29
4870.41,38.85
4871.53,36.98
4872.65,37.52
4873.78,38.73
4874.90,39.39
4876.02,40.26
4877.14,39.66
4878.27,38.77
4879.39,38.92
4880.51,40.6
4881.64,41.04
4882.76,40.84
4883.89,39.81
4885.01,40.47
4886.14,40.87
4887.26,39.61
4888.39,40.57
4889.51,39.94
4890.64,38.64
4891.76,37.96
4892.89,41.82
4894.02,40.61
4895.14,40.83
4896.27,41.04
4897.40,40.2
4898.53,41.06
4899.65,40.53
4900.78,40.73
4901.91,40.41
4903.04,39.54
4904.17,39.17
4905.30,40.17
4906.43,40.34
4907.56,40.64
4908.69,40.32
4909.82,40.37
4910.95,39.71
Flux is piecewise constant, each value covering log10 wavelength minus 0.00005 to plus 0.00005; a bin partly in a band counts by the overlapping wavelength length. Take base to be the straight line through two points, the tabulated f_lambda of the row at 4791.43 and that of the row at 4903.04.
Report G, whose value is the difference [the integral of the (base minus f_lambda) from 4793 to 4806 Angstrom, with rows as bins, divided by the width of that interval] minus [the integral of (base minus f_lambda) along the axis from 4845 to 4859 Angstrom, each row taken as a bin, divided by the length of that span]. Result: -3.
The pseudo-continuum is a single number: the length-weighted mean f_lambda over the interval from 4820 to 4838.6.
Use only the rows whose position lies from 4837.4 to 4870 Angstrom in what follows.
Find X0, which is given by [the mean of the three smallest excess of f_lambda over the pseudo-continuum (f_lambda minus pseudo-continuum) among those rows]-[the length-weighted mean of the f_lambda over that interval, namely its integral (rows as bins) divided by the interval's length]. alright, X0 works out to -53.2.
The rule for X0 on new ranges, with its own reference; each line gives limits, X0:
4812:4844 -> -41.6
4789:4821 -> -41.4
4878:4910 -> -42.1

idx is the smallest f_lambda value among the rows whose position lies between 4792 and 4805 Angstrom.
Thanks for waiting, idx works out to 40.31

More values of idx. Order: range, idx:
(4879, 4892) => 37.96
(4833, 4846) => 39.13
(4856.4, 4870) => 18.86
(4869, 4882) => 36.98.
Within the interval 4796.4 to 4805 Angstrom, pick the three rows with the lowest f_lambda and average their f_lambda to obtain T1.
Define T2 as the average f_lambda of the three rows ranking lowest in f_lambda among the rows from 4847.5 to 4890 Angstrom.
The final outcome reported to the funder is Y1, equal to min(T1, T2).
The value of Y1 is 23.5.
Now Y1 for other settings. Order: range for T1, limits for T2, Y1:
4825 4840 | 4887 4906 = 38.6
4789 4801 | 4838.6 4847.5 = 39.7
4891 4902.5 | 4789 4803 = 39.5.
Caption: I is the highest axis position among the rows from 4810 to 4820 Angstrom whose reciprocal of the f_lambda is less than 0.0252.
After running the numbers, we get 4819.10 Angstrom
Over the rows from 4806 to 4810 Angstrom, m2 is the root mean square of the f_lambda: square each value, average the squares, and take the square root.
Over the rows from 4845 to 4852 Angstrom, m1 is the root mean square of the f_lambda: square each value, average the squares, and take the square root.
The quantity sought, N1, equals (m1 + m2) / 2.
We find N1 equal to 40.3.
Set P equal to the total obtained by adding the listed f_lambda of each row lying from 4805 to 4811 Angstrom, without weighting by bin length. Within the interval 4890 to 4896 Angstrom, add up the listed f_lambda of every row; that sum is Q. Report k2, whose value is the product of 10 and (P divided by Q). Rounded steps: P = 205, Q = 200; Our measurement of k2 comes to 10.3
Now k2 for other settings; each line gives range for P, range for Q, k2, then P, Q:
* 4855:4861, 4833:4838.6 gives 7.9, 160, 202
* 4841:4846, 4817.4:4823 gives 10.0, 200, 201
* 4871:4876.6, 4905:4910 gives 9.6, 193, 202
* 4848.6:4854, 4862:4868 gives 11.6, 195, 167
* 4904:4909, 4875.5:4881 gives 10.1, 201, 198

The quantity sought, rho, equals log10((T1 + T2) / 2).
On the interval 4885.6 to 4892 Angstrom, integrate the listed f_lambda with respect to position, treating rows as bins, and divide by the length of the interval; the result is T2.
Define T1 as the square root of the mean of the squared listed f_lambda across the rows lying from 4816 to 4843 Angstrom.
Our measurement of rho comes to 1.603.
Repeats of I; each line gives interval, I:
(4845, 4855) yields 4849.15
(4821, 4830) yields 4829.09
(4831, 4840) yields 4839.11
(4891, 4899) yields 4898.53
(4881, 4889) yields 4888.39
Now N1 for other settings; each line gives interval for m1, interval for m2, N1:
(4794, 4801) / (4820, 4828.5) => 40.8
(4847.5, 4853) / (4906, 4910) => 39.7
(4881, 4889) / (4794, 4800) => 41.0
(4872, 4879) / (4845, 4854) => 39.2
